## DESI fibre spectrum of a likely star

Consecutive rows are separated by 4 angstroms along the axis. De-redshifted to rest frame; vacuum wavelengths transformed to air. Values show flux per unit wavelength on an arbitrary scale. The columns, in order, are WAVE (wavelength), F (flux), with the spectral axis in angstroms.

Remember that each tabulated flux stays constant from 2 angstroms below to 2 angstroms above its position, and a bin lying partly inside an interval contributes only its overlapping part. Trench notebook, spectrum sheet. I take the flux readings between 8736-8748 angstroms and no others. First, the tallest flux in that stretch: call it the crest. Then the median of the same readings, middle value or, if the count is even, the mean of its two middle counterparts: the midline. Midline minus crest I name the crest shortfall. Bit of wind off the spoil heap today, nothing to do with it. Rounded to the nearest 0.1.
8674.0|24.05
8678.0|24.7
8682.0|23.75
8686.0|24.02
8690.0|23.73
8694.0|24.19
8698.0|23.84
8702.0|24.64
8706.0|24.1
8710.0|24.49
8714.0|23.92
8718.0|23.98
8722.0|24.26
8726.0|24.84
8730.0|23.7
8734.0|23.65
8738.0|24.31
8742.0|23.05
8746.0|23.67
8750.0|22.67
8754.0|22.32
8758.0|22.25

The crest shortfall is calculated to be -0.6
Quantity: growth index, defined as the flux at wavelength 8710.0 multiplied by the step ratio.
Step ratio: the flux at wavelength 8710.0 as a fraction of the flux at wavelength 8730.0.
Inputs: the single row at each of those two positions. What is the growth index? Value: 25.3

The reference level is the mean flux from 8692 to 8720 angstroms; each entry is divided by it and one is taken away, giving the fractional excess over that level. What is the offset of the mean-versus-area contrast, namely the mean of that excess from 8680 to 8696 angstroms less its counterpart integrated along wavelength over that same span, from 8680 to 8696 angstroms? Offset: 0.15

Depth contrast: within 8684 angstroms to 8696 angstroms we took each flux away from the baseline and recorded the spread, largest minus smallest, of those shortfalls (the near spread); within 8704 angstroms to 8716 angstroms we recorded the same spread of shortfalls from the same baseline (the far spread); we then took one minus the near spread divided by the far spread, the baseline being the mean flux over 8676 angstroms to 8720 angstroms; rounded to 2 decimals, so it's 0.19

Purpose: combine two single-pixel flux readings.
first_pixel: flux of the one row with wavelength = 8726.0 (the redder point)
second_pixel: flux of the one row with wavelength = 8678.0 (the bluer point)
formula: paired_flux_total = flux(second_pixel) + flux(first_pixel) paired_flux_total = 49.5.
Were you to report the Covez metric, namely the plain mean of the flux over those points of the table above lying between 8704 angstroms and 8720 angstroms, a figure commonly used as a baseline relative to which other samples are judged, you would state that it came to 24.1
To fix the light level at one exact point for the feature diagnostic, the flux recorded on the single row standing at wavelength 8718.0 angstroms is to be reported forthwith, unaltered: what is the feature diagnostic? 23.98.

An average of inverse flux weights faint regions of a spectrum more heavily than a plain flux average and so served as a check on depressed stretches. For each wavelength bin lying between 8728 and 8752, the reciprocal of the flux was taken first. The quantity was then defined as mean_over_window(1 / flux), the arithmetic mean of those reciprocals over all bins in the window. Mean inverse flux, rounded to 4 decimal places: 0.0426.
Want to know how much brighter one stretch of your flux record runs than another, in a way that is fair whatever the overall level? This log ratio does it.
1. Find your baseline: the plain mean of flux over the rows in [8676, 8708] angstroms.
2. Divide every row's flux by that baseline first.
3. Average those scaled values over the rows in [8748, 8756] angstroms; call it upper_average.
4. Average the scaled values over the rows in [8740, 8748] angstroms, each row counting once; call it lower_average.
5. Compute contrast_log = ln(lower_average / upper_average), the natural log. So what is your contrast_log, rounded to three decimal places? 0.038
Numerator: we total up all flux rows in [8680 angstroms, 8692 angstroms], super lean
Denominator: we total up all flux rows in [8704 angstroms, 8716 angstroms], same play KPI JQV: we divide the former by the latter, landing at 0.99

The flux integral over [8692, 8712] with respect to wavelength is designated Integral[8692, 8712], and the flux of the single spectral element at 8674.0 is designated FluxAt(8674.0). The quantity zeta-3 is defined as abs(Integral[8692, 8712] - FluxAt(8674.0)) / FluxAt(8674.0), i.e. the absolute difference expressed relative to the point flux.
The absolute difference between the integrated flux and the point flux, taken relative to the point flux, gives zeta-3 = 19.2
